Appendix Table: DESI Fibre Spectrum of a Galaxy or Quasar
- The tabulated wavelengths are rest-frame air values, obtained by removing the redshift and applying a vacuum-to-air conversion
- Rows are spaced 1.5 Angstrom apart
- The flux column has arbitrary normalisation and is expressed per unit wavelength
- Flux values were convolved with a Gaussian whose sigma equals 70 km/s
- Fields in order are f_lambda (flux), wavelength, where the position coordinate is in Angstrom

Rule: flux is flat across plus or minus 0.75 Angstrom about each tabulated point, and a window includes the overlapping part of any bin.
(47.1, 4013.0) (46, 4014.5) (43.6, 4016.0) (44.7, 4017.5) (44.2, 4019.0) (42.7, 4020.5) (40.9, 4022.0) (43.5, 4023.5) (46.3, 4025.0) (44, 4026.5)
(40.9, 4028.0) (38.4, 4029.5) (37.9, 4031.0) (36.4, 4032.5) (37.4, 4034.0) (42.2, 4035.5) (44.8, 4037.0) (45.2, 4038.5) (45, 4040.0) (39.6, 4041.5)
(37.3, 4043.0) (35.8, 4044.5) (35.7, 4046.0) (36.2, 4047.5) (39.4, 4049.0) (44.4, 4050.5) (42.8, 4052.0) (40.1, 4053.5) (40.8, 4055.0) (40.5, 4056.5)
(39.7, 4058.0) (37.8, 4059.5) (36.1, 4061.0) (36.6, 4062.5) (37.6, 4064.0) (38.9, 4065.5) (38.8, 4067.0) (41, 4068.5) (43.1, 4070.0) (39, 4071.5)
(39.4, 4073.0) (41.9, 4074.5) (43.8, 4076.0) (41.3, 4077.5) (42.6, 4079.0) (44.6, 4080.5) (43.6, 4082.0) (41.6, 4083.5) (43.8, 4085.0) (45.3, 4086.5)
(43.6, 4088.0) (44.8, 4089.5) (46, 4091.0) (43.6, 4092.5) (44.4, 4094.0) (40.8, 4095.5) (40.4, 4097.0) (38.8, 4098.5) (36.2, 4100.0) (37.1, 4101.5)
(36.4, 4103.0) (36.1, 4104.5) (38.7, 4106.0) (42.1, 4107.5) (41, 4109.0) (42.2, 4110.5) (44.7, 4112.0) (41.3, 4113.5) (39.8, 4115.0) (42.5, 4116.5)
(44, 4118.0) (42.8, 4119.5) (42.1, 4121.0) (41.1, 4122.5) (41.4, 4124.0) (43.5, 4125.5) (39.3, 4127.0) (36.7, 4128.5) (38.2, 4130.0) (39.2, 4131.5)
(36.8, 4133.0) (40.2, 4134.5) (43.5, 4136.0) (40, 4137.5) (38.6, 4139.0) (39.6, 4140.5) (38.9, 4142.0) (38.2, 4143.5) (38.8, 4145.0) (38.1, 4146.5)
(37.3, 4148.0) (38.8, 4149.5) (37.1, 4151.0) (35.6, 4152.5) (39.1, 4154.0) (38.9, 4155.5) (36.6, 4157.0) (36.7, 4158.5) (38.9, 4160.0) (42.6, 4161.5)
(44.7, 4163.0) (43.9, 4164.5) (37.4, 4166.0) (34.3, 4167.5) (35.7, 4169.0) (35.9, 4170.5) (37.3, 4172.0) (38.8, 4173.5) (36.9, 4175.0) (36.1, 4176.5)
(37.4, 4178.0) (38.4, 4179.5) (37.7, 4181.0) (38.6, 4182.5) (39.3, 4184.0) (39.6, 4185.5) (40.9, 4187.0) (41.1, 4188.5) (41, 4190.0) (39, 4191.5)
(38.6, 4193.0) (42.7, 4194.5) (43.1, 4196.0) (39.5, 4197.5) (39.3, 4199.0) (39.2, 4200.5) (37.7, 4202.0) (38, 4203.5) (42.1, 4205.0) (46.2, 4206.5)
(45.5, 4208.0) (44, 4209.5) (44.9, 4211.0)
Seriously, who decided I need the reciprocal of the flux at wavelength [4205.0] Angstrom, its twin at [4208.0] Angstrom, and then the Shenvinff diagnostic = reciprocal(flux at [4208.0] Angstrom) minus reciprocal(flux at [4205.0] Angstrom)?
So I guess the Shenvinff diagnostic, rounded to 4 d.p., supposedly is -0.0018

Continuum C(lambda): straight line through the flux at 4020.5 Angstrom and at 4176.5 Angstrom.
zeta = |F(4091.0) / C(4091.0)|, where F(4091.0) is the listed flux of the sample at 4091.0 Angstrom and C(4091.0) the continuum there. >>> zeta 1.16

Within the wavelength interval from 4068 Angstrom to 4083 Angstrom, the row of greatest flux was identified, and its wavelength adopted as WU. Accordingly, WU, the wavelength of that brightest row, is 4080.5 Angstrom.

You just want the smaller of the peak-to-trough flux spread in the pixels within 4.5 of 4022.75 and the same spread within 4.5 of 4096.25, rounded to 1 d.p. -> 5.4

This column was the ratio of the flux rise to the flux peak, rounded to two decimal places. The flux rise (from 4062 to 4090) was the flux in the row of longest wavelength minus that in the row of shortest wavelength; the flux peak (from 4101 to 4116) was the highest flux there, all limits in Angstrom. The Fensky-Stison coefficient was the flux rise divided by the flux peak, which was 0.18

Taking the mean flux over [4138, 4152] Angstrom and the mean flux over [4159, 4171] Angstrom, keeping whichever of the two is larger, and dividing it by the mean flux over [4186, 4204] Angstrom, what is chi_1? 0.98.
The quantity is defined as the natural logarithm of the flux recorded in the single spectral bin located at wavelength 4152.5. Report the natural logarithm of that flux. 3.57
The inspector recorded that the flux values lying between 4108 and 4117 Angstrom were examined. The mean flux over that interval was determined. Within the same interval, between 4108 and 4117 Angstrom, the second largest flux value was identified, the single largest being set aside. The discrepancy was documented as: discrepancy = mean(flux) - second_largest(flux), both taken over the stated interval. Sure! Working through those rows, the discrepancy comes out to -0.6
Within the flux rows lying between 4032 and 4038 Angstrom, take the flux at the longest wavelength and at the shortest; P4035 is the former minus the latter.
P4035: 8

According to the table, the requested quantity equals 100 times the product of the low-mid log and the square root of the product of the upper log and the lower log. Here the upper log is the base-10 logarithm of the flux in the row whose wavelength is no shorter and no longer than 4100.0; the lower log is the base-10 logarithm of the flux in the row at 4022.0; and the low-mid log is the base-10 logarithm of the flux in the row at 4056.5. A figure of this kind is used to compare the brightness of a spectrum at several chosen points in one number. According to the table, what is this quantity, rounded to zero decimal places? 255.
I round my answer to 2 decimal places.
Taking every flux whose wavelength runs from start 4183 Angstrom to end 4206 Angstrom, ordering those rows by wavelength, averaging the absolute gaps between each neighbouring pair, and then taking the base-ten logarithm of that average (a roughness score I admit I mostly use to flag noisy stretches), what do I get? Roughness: 0.12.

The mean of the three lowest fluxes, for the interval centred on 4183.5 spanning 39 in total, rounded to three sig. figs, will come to 35.3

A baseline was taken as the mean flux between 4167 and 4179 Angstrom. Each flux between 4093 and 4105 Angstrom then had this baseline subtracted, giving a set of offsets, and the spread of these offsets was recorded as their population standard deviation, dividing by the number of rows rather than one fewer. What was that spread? 2.8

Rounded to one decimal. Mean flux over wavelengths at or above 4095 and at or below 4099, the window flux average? 40.0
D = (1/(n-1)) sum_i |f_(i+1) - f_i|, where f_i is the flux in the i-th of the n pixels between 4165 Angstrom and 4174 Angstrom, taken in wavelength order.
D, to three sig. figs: 1.52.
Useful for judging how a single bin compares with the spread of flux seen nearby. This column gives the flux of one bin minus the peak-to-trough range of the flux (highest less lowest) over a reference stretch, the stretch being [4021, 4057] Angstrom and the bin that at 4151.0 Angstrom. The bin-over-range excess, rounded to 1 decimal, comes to 26.5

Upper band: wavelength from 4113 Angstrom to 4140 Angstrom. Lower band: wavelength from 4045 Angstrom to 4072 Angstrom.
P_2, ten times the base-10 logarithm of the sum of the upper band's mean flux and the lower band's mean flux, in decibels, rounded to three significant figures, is 19.0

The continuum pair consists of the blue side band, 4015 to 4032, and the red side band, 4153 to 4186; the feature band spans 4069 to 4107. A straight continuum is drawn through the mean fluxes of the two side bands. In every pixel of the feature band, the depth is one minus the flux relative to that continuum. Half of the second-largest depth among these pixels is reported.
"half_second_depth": 0.05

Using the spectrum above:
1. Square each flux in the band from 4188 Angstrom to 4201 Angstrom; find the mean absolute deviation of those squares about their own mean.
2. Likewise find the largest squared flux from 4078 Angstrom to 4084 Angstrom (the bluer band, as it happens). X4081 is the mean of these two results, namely 1052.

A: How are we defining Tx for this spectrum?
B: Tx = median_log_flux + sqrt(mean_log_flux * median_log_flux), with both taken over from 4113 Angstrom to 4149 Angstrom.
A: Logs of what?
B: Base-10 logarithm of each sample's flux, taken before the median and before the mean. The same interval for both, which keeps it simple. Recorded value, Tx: 3.20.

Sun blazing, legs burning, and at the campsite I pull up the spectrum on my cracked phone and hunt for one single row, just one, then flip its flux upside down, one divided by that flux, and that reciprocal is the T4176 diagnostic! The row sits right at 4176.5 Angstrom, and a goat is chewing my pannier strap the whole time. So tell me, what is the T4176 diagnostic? 0.0277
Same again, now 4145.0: 0.0258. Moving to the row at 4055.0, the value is 0.0245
